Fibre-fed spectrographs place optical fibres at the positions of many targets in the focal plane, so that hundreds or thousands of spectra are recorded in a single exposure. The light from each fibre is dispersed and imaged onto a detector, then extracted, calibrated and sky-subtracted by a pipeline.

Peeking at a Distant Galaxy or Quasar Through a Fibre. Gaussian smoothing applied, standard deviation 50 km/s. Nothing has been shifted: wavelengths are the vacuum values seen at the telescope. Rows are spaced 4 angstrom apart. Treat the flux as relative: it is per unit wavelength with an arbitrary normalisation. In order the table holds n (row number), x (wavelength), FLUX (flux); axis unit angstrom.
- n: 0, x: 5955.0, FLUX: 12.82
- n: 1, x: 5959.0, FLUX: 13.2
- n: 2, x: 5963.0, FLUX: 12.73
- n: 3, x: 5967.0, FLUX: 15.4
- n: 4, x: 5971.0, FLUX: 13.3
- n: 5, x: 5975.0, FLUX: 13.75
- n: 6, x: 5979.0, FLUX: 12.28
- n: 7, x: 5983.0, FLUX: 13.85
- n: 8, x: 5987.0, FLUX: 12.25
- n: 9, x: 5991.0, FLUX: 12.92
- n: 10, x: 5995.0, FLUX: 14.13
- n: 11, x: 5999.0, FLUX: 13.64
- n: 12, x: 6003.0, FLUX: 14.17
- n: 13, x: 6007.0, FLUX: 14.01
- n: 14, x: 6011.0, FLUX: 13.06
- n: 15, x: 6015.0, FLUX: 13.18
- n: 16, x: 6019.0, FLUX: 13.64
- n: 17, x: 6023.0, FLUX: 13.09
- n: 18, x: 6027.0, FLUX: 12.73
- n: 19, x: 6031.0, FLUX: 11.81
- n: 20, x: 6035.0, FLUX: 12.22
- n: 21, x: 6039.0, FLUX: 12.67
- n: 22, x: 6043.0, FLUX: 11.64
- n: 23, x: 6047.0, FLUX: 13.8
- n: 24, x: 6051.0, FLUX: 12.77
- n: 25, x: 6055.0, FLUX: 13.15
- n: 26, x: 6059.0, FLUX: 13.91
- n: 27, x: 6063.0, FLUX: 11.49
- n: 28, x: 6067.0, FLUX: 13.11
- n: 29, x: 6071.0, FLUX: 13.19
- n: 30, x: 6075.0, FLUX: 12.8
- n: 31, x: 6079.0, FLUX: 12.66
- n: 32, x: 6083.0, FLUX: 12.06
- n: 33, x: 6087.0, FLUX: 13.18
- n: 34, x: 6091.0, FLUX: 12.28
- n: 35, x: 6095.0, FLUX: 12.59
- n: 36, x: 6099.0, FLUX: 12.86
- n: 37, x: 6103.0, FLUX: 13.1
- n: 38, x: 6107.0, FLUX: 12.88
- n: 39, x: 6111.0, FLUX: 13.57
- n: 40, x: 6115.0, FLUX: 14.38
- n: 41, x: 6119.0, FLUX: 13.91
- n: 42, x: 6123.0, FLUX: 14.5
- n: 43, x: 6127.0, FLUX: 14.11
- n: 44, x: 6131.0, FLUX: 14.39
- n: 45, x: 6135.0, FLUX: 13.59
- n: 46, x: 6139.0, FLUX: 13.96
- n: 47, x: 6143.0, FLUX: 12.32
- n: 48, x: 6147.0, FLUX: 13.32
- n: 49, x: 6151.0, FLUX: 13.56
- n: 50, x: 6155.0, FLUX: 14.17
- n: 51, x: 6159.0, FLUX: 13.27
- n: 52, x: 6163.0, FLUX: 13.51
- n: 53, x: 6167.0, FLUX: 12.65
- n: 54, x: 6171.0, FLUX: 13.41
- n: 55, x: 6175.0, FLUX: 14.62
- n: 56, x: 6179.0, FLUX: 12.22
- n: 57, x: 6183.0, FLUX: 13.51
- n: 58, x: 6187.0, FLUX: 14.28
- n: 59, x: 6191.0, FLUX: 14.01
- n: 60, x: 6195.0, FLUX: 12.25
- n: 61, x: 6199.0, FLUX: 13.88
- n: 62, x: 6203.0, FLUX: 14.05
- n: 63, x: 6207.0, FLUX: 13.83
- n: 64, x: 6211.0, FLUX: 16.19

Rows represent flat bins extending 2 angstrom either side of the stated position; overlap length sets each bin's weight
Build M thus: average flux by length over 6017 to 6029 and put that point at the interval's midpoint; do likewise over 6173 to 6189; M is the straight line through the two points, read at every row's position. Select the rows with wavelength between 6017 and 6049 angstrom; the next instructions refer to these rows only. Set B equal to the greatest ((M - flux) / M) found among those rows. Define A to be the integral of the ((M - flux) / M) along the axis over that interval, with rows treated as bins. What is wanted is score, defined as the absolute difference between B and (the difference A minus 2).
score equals 0.9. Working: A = 1.2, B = 0.12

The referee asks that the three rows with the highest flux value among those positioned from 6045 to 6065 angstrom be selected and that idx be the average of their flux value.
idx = 13.6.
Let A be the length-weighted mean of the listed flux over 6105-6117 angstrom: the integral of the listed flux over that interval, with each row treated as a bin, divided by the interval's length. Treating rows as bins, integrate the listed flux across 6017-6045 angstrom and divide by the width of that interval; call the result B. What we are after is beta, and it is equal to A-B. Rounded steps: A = 13.6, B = 12.5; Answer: 1.07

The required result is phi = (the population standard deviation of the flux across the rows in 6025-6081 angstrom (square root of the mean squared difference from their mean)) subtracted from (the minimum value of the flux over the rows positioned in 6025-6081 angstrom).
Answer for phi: 10.8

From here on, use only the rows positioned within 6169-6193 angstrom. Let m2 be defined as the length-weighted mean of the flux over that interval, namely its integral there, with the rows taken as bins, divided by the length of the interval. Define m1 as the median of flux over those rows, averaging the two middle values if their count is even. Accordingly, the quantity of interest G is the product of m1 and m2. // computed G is 188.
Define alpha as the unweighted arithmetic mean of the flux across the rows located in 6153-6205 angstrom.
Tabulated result 13.5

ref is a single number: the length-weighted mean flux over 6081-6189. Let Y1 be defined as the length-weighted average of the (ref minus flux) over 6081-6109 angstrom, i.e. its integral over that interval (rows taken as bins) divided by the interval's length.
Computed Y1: 0.7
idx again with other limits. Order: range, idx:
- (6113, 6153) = 14.4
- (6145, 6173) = 13.7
